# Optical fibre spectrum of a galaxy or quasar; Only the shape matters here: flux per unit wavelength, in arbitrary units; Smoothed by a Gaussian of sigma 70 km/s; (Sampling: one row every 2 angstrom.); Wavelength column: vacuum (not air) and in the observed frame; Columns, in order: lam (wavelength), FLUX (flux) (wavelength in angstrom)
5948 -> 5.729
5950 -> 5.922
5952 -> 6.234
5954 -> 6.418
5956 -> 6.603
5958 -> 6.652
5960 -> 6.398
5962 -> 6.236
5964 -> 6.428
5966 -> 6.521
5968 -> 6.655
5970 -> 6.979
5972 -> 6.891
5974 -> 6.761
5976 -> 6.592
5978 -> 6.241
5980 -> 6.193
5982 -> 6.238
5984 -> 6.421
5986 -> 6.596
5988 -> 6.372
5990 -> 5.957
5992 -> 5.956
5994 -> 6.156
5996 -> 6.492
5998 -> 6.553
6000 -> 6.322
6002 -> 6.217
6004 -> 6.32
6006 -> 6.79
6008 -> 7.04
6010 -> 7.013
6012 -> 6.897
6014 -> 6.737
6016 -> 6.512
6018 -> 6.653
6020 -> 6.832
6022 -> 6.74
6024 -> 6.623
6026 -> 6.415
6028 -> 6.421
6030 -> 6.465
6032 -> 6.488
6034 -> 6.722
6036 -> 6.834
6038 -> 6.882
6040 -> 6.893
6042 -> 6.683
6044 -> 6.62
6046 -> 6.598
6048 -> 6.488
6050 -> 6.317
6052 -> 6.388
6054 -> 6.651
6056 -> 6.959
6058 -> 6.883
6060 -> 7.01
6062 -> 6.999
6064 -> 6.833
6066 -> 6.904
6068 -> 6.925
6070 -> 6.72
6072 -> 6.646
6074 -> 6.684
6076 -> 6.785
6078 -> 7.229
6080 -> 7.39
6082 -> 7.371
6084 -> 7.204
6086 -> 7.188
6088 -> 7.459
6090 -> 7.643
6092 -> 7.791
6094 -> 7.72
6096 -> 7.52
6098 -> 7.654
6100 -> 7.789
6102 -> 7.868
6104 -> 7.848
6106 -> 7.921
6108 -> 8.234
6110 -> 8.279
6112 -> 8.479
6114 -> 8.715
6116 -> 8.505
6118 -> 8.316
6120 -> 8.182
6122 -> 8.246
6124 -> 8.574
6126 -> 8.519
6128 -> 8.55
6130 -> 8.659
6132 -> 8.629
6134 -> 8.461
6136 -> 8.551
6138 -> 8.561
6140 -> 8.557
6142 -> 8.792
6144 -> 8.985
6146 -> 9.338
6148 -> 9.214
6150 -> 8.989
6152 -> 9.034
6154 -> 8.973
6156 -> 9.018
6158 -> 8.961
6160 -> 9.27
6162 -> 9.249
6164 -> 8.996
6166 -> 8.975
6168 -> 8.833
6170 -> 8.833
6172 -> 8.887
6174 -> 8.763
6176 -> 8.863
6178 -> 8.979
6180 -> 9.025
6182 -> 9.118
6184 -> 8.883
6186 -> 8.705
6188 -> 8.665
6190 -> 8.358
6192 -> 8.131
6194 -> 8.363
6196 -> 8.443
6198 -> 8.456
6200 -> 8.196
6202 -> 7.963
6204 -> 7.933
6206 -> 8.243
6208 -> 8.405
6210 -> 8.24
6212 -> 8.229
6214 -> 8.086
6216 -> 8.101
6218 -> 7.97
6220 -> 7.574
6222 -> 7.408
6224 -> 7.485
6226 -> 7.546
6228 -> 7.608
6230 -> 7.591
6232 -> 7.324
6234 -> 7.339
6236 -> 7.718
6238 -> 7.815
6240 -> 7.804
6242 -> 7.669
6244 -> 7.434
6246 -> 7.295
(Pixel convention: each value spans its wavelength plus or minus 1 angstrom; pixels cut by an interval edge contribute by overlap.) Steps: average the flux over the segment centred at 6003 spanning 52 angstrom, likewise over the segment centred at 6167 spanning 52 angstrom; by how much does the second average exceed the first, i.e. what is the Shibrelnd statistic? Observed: 2.43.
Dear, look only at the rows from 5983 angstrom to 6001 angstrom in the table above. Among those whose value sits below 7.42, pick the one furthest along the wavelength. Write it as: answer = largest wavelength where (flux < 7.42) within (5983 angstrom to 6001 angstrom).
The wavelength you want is 6000 angstrom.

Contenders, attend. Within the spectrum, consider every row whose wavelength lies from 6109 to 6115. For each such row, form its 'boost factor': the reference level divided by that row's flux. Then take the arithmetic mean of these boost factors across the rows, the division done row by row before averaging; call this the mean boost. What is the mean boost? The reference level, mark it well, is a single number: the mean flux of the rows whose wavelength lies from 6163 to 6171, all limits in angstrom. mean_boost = 1.05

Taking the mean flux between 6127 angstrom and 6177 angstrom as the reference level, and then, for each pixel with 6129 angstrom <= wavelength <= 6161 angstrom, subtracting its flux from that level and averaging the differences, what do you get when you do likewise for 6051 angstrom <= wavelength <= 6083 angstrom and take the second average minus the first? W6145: 2.0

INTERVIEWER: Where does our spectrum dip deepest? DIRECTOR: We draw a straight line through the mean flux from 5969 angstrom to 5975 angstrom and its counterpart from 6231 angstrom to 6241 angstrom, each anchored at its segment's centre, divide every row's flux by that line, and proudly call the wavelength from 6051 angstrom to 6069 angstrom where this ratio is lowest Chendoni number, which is 6052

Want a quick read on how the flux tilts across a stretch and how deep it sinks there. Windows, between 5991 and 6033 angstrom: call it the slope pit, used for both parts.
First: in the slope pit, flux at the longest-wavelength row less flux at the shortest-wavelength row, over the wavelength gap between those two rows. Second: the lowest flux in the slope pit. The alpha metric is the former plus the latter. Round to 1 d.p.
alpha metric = 6.0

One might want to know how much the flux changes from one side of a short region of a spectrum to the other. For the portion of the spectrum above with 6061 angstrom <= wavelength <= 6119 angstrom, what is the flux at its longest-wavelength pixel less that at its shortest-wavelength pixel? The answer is 1.3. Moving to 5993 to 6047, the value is 0.4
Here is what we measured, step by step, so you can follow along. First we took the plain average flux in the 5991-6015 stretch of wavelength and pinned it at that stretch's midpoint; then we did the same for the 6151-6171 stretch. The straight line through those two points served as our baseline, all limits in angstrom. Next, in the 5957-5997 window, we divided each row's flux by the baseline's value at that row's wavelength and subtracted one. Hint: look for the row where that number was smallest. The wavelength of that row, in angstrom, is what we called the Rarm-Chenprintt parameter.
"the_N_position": 5992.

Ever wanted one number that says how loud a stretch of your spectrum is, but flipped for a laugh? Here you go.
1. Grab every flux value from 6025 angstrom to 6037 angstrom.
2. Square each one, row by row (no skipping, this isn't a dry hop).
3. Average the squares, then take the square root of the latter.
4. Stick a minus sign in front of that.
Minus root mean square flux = -6.6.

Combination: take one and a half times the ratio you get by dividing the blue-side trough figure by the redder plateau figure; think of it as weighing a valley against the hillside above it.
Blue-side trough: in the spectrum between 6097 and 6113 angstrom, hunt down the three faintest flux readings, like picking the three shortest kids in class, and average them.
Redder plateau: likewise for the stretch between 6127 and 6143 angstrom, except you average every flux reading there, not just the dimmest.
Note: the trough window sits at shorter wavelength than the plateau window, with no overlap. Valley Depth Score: 1.35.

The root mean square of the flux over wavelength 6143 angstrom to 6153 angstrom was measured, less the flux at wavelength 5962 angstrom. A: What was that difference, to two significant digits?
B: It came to 2.9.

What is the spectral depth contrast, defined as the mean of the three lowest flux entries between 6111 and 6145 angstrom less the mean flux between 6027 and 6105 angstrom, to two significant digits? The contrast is 1.2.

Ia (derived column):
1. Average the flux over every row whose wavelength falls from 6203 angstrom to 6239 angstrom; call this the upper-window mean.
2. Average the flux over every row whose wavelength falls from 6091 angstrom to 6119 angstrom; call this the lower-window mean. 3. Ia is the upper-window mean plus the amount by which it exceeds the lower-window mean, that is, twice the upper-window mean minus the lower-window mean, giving 7.6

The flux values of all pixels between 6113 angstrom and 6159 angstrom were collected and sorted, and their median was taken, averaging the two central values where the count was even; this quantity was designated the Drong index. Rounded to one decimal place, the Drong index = 8.6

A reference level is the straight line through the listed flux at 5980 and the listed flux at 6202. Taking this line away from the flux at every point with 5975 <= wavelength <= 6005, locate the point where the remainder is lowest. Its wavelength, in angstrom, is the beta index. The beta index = 5992 angstrom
